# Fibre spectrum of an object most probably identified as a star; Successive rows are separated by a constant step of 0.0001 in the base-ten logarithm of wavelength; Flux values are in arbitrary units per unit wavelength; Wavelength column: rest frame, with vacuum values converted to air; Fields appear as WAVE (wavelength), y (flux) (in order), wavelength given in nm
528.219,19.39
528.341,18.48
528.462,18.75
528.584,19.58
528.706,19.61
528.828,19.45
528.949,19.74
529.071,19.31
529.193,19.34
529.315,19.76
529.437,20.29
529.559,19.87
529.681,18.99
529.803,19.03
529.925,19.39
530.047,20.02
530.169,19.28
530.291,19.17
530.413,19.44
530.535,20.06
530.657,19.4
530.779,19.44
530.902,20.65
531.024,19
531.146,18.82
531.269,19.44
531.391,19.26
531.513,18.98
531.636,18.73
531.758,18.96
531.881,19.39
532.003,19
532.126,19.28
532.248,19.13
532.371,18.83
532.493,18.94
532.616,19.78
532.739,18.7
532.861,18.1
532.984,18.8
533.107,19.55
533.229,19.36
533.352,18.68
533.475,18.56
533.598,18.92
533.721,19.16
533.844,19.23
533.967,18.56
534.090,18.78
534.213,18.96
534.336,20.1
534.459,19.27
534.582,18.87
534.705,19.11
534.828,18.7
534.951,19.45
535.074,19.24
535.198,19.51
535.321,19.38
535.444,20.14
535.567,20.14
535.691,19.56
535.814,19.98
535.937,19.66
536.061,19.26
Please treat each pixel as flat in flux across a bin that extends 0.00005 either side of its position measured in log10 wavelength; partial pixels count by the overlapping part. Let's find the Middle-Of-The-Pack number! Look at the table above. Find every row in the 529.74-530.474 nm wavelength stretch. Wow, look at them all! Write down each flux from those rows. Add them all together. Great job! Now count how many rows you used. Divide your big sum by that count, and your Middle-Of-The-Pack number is 19.4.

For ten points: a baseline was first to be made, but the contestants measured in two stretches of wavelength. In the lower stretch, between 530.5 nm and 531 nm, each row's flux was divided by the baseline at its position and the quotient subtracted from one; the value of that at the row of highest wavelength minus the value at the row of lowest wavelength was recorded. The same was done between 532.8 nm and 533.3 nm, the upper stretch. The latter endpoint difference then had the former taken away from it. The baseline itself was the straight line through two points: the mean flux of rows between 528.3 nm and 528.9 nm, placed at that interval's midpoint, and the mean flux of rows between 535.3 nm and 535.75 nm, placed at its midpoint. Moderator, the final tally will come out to -0.034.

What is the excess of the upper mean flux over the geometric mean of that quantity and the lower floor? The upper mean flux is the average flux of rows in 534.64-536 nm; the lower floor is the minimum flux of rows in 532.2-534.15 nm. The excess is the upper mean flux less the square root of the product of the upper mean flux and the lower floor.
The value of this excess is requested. 0.73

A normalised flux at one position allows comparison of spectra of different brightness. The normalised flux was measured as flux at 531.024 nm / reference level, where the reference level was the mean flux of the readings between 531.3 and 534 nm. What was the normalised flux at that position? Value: 1.00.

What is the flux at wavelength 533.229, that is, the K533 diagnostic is 19.36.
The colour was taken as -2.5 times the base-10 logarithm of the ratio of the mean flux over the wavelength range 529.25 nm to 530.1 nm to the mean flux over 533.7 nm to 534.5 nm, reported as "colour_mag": -0.026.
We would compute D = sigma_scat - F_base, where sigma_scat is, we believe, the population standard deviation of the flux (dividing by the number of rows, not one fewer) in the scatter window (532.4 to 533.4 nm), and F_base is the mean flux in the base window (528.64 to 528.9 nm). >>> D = -19.0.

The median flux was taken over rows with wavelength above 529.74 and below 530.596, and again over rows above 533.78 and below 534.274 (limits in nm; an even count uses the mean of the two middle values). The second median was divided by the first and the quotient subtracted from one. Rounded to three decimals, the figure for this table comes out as 0.027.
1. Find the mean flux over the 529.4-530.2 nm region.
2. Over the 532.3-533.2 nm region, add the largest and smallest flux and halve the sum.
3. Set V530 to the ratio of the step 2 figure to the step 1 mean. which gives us 0.97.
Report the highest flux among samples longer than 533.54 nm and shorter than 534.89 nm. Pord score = 20.1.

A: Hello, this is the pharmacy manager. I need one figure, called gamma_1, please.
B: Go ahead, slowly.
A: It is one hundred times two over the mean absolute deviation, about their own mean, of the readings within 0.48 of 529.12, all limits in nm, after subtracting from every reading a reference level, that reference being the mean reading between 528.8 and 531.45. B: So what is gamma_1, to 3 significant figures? 821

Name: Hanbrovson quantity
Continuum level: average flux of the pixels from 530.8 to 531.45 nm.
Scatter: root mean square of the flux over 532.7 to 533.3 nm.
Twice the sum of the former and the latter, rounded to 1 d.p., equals 76.7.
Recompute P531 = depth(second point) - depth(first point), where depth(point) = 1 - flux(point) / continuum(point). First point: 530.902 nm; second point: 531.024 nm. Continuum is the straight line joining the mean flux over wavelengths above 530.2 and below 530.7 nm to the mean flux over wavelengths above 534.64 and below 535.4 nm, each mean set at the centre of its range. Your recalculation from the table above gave 0.08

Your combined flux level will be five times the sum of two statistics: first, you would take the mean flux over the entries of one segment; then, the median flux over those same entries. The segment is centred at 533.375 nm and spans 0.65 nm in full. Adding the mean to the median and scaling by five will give 190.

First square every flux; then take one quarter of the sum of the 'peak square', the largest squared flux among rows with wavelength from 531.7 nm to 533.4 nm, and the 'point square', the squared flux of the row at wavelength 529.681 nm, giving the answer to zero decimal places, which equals 188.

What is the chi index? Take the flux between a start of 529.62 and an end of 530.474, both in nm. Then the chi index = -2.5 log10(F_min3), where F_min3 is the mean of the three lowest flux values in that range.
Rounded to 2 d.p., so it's -3.20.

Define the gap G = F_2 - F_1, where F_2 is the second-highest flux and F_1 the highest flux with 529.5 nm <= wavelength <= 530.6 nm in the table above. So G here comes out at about 0.0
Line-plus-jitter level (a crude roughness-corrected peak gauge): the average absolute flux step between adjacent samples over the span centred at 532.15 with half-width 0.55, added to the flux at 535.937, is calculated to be 20.0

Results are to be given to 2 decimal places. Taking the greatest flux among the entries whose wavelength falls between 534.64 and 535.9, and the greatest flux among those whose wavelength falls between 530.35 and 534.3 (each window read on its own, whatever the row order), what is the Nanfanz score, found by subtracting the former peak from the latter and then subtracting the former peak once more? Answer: -19.63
